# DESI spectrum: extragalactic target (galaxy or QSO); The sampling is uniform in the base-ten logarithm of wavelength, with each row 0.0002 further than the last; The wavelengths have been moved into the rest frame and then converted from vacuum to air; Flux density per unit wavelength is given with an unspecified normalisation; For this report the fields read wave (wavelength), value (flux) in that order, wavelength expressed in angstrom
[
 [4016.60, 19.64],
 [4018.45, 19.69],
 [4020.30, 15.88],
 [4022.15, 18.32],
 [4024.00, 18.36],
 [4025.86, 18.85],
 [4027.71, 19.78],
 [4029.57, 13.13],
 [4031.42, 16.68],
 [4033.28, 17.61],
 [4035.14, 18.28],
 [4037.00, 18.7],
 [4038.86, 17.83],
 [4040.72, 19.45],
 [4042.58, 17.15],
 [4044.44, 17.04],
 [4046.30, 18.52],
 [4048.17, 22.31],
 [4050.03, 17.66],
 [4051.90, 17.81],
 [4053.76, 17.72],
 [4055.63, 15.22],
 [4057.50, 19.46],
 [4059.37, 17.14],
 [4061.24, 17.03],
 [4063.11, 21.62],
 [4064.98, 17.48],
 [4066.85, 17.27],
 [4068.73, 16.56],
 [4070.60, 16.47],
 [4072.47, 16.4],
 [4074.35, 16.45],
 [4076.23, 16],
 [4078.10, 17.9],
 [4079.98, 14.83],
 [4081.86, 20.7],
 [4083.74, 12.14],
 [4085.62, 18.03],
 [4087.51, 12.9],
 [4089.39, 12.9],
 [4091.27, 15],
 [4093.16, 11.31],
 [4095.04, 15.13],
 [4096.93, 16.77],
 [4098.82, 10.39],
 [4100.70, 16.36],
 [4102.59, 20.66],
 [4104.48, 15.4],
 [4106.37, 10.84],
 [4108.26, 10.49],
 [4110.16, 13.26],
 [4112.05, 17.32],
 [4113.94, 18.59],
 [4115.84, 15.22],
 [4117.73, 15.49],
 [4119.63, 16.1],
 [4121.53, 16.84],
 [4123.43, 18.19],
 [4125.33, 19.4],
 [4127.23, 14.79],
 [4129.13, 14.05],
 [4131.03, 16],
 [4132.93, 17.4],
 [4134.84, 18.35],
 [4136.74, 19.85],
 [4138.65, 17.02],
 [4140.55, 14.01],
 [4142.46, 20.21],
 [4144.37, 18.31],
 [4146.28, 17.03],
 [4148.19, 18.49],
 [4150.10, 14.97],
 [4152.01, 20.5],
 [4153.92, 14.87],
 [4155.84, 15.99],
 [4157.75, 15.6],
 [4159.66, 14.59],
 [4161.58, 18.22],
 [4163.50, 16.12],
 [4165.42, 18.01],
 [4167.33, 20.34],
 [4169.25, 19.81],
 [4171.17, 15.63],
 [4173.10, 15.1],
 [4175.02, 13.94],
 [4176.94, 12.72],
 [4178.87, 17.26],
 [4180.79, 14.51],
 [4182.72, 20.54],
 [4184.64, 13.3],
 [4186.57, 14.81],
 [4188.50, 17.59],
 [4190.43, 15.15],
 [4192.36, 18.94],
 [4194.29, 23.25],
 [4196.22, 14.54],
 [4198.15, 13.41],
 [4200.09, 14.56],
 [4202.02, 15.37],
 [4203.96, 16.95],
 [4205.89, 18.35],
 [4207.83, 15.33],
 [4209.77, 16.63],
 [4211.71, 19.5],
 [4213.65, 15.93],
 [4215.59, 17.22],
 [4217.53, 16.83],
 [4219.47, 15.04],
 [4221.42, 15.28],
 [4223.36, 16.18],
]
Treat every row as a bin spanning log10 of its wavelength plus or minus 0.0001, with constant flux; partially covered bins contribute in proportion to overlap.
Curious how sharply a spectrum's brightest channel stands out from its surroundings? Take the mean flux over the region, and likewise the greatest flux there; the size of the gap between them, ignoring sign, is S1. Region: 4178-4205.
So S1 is 6.8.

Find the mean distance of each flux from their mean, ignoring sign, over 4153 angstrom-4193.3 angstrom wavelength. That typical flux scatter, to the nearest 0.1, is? 1.9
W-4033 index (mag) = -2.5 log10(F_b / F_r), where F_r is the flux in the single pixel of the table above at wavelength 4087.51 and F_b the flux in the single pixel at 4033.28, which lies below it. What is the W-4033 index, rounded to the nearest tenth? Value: -0.3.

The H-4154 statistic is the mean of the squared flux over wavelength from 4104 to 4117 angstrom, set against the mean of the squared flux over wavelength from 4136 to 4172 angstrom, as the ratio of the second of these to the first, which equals 1.4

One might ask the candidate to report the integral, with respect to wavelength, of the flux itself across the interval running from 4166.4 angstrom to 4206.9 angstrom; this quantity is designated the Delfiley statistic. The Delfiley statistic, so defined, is 667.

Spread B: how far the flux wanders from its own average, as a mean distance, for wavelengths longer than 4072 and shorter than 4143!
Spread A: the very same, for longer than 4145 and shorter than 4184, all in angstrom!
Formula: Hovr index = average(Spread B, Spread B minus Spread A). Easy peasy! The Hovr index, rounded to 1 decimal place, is 1.2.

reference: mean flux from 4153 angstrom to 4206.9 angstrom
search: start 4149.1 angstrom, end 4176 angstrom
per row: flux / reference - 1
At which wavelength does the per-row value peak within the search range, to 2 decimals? 4152.01 angstrom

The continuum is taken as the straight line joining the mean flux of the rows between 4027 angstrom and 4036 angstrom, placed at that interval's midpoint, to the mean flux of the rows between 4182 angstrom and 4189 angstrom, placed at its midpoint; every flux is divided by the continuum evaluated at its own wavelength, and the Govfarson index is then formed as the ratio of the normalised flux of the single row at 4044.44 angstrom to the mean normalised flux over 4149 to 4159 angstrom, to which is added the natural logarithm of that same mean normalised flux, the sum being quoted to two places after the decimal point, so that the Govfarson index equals 1.00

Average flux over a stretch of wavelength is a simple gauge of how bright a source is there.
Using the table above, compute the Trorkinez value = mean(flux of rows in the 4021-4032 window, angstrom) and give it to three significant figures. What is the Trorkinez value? 17.5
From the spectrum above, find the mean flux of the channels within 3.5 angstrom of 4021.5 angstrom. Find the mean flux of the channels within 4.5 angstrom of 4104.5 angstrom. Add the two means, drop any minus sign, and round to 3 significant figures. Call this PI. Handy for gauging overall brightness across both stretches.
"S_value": 32.8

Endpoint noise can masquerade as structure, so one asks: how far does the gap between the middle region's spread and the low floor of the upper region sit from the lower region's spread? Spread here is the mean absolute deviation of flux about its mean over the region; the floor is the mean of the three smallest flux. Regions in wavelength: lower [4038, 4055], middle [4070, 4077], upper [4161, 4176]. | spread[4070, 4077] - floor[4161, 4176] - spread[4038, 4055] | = 15.9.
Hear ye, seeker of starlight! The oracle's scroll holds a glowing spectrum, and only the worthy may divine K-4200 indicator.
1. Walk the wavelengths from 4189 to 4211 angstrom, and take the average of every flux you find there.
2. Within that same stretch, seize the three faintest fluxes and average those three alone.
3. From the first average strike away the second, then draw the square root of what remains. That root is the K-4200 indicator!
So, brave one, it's 1.6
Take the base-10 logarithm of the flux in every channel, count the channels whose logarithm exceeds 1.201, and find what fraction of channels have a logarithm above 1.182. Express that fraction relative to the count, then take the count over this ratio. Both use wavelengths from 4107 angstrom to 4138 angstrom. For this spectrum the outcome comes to 133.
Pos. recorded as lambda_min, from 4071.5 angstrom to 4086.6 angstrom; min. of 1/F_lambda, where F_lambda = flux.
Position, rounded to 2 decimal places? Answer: 4081.86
